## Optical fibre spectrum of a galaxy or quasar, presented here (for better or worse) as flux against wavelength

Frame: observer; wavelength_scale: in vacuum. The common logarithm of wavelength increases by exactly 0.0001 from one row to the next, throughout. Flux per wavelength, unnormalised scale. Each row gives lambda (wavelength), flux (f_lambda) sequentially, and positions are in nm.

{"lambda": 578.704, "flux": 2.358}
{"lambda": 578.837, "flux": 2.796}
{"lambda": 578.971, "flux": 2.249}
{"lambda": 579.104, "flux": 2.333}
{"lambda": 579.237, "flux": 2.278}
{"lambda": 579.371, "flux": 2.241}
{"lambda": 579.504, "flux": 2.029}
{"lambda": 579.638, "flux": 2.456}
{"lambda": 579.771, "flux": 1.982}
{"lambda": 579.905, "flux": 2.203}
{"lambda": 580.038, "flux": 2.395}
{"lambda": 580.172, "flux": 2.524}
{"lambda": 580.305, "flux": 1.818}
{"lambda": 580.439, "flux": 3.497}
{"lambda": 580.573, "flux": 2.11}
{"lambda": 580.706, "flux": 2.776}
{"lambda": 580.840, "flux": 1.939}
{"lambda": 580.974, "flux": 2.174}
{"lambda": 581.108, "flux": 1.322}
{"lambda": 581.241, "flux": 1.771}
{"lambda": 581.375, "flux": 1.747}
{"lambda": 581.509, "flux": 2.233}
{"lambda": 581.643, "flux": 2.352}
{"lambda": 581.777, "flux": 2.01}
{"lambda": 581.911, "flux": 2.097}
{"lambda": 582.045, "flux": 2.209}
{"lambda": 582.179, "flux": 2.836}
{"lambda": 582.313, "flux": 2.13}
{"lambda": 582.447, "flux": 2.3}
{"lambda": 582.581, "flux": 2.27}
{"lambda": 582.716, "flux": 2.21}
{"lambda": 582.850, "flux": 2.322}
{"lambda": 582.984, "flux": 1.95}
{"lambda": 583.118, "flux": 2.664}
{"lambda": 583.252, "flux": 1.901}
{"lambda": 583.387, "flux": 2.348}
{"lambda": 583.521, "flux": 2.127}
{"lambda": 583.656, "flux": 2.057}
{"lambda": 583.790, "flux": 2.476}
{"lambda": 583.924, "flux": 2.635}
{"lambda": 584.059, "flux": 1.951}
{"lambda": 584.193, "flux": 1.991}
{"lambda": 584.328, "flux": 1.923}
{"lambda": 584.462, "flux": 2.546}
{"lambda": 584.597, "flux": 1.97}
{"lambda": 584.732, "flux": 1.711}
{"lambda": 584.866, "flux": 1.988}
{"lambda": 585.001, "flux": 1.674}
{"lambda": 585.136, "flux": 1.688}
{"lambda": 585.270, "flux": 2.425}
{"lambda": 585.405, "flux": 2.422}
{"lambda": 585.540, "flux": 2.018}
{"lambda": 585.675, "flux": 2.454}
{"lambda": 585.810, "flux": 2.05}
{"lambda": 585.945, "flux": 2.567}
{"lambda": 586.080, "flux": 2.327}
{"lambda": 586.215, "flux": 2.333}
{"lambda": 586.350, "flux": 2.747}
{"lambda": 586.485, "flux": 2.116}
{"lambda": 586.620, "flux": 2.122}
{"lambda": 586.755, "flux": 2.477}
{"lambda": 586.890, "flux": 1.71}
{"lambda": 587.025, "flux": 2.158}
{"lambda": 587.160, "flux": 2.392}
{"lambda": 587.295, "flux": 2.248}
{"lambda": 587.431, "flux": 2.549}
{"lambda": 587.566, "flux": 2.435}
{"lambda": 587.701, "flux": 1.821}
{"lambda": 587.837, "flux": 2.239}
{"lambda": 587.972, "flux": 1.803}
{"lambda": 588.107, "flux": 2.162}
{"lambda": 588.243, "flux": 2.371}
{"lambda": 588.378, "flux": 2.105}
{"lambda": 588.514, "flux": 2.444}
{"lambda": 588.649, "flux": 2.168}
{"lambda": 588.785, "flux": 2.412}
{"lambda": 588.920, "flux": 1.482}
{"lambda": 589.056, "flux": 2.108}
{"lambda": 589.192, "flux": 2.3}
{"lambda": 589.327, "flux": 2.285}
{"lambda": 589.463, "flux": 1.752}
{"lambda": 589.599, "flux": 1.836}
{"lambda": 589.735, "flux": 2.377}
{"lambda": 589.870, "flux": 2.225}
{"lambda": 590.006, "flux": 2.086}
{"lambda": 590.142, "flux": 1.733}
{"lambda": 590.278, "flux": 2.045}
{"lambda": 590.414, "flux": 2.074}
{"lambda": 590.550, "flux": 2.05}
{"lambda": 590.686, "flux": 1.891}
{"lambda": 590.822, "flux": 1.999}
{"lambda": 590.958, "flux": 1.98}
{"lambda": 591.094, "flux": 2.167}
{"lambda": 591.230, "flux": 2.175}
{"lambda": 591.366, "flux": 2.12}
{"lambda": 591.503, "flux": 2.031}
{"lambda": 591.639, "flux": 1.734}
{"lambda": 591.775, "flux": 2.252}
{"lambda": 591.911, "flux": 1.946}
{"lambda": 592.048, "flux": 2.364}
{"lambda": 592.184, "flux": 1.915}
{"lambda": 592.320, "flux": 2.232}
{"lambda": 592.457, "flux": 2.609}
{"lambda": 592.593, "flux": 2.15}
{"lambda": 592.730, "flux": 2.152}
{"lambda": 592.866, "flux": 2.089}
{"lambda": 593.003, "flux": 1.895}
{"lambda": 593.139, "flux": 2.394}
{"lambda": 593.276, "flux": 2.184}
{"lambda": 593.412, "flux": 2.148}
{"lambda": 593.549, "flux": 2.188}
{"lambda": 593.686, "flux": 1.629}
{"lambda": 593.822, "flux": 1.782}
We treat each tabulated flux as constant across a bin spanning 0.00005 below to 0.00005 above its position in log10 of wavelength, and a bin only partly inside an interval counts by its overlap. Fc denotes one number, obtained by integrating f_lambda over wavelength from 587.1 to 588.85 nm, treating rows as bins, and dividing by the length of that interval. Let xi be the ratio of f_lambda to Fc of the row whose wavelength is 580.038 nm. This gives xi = 1.07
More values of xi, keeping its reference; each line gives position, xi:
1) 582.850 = 1.04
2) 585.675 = 1.10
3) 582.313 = 0.95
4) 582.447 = 1.03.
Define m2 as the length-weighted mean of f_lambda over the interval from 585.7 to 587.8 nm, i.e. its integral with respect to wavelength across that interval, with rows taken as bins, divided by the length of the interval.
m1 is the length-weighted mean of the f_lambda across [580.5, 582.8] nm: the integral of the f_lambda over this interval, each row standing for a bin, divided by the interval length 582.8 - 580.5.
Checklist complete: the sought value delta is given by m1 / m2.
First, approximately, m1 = 2.15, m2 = 2.27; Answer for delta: 0.95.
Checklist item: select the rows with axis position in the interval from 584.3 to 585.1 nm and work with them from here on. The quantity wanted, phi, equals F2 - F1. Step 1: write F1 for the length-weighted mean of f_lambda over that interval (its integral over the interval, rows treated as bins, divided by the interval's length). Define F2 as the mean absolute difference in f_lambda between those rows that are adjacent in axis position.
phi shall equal -1.55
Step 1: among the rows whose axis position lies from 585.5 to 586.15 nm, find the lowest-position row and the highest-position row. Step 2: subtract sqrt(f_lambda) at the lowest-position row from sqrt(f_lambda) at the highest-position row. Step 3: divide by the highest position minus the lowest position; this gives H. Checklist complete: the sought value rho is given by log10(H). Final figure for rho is -0.71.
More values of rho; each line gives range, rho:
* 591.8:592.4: -0.62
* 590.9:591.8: -0.94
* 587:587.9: -1.47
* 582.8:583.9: -1.28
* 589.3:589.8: -1.13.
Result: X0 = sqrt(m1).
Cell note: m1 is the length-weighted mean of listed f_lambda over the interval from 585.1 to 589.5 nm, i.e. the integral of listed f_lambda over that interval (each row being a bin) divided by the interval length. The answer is 1.49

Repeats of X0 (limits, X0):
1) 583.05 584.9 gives 1.47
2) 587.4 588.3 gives 1.48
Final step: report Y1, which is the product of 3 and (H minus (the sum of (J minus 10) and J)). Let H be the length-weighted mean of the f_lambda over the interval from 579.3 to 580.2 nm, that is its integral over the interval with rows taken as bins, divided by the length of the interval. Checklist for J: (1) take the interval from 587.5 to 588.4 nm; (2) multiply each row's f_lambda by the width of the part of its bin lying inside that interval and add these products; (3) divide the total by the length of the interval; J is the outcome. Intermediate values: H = 2.25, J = 2.14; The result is 23.9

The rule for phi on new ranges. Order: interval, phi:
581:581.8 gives -1.63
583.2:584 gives -2.00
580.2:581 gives -1.44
